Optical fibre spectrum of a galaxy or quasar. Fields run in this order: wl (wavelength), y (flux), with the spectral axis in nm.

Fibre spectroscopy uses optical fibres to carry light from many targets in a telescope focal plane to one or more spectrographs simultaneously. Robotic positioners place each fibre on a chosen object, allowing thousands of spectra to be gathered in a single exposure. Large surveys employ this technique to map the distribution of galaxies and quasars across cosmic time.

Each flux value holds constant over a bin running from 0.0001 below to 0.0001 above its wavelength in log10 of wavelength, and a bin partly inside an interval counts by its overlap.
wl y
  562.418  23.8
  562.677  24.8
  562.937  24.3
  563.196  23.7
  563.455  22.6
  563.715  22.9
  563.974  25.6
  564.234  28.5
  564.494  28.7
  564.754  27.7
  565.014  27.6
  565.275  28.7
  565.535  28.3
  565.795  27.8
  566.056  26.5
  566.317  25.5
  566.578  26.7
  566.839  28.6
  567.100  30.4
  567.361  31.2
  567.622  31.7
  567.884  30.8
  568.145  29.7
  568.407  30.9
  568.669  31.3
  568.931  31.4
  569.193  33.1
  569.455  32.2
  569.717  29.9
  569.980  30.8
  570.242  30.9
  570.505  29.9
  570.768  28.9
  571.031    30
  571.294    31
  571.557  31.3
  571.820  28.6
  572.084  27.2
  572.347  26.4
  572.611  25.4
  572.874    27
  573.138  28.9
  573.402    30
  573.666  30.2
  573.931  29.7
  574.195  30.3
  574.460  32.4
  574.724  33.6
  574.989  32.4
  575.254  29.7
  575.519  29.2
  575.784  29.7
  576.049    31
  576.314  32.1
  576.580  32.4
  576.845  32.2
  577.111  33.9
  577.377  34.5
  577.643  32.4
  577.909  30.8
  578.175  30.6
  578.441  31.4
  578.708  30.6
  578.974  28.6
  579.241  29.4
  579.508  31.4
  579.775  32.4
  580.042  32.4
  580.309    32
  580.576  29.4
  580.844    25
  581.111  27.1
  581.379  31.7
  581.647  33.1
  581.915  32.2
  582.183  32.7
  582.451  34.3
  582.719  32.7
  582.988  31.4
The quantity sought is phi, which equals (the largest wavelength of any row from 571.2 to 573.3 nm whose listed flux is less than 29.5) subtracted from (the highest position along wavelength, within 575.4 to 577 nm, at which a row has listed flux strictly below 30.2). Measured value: 2.65 nm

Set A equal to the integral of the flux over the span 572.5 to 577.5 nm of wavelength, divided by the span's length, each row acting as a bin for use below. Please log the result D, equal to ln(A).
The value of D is 3.427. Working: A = 30.8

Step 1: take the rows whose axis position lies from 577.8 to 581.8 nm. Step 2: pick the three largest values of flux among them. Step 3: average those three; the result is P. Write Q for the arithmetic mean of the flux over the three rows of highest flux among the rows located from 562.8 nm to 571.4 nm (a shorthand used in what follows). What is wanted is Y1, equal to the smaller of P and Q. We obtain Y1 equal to 32.3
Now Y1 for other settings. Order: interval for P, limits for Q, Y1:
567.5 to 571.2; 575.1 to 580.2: 32.3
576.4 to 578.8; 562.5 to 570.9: 32.3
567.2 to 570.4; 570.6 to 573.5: 30.8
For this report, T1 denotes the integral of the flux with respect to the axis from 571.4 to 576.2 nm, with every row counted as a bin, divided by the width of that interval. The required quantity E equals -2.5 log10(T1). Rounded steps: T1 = 30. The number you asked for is -3.68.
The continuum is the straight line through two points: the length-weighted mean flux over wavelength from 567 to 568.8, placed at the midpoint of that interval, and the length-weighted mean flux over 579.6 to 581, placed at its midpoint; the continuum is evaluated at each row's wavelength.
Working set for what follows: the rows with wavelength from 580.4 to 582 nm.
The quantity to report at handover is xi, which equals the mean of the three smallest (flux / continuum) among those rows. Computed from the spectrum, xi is 0.90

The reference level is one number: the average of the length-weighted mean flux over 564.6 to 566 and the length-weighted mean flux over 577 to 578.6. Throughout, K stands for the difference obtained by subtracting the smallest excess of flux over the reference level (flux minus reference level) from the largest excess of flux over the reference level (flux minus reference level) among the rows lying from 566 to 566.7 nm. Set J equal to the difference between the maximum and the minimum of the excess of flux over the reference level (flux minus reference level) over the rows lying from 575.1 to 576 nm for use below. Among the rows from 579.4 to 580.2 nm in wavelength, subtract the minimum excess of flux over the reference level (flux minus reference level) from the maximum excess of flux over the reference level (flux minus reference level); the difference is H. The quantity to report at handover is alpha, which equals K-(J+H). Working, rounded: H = 1.0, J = 0.5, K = 1.20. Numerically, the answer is -0.30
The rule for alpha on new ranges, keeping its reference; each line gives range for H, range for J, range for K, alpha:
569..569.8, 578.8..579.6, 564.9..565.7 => -4.90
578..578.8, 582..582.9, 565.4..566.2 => -0.60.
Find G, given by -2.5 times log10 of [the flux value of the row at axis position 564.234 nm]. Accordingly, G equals -3.64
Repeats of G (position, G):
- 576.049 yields -3.73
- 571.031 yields -3.69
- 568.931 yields -3.74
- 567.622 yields -3.75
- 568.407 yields -3.72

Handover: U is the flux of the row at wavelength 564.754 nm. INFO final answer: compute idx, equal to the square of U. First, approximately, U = 27.7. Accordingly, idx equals 767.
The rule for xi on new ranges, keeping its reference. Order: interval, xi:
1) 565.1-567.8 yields 0.85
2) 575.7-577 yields 1.02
